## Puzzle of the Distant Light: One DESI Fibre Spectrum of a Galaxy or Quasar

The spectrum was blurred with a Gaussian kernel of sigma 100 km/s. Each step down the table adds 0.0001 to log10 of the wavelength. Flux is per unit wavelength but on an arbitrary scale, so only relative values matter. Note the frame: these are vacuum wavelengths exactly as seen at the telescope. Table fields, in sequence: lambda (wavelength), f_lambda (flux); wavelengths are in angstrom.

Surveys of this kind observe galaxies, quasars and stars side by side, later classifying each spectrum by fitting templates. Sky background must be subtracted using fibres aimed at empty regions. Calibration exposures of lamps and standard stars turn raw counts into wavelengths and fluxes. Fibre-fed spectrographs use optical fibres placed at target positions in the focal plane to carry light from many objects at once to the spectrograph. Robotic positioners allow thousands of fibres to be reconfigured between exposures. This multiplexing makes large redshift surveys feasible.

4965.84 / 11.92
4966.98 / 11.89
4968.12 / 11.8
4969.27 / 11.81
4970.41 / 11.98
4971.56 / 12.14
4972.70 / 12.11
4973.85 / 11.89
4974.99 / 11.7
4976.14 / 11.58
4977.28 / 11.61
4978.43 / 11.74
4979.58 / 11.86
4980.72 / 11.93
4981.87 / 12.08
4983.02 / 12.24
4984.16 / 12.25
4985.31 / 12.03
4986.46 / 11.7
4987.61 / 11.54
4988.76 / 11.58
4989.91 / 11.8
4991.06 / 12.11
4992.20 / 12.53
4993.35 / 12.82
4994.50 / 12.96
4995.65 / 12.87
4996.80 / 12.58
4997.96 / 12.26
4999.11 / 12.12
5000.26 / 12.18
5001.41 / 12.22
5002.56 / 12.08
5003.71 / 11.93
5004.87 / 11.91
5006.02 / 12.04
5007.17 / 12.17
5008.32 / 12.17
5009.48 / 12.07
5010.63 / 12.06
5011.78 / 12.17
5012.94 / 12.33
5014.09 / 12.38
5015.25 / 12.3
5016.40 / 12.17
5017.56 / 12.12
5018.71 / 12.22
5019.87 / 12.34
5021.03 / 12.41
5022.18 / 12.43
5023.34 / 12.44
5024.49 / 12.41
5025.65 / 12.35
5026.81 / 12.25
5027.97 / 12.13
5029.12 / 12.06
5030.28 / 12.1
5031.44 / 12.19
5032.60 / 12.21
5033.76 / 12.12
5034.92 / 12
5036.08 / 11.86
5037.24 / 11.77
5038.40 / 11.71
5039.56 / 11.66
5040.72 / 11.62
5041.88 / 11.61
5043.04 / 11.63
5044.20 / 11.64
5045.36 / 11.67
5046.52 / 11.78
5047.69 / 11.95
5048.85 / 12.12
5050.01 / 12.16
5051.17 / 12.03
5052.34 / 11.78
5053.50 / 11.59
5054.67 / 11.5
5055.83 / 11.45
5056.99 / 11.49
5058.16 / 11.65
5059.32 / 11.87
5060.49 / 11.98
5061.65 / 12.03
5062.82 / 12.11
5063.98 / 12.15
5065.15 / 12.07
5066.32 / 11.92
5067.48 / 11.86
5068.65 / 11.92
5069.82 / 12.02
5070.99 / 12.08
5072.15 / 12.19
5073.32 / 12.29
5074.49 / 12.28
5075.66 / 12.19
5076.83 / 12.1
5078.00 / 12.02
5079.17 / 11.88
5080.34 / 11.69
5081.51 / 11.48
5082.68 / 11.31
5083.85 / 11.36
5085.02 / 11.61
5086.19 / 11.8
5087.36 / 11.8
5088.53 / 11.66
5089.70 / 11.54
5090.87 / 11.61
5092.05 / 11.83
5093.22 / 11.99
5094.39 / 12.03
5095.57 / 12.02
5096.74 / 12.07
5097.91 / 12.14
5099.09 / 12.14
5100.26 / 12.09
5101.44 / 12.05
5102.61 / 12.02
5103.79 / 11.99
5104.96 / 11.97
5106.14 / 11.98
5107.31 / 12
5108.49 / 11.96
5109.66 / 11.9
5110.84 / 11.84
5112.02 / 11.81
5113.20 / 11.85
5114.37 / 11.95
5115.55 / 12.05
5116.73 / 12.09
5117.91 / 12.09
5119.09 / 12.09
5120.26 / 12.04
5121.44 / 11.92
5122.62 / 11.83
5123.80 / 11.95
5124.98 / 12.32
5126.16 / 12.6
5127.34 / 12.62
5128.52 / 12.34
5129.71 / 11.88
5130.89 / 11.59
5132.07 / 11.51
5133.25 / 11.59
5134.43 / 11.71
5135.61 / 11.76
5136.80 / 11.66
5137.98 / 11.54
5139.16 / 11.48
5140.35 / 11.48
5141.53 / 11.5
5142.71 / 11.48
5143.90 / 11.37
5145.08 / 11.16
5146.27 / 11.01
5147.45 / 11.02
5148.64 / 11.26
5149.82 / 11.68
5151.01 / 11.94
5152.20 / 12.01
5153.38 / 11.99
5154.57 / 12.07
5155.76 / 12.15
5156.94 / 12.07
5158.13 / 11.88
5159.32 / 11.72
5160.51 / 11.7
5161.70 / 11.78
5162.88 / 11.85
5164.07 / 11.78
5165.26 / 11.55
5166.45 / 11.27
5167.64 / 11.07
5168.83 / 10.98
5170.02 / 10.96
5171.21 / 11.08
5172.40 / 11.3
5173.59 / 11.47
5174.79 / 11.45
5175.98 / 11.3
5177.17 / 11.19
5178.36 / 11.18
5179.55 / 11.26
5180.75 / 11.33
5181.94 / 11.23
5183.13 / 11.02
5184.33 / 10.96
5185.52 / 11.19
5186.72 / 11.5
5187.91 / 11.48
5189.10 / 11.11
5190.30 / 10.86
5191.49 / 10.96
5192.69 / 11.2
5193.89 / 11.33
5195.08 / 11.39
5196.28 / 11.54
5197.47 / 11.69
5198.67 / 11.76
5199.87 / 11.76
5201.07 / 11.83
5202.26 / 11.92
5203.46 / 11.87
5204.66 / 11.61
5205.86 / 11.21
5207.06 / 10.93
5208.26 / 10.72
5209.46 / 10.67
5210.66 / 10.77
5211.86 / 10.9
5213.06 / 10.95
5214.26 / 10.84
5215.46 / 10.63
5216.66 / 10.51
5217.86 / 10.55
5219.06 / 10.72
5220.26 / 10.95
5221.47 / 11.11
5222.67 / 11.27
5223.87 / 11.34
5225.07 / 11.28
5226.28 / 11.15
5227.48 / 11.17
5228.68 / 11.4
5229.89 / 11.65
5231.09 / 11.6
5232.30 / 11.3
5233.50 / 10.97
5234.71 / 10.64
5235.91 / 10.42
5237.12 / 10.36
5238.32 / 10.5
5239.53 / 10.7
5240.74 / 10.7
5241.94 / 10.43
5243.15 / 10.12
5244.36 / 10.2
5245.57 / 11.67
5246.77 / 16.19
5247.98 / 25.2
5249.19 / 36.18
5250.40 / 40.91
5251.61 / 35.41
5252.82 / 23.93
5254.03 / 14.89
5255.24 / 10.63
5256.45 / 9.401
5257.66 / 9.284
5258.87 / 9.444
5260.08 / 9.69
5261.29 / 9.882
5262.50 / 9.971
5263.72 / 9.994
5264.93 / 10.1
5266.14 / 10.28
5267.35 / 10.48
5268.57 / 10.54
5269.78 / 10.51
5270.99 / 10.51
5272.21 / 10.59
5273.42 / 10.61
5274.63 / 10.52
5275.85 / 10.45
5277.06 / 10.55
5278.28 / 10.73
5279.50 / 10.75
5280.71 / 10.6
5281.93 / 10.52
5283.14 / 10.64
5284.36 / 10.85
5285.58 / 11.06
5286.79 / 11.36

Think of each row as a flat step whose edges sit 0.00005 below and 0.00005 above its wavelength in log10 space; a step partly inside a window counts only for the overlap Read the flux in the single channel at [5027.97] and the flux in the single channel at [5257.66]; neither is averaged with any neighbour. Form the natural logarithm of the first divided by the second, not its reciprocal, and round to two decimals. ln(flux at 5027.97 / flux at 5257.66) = 0.27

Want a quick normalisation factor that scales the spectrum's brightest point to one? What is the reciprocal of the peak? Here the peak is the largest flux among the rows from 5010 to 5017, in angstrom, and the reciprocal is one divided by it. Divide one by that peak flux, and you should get 0.081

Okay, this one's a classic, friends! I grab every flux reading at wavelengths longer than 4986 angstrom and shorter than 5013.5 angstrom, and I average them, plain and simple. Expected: 12.2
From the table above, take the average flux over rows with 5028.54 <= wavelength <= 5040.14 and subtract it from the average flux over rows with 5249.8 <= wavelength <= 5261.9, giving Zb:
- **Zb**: 5.4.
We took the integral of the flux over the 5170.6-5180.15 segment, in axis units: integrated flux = 108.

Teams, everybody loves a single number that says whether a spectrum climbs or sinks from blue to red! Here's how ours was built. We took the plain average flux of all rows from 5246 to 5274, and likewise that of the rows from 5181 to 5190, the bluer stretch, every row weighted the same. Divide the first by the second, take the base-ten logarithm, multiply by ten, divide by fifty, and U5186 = 0.028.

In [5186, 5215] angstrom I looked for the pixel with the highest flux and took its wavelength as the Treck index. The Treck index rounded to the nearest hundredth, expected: 5202.26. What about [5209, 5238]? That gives 5229.89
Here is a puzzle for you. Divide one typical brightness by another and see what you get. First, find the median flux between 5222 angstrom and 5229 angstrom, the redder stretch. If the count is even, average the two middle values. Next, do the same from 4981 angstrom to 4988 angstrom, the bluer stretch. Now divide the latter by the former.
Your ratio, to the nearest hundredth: 1.07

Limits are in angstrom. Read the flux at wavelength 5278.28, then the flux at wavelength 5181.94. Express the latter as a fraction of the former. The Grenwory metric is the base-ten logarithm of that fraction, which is 0.020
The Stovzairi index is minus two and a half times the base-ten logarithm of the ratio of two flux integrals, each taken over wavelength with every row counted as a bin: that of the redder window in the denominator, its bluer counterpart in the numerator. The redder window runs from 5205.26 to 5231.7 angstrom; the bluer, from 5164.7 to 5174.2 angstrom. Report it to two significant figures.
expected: 1.1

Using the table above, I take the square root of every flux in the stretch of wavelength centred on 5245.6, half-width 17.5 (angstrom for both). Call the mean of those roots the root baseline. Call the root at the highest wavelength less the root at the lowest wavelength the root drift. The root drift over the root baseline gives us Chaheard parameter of -0.059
